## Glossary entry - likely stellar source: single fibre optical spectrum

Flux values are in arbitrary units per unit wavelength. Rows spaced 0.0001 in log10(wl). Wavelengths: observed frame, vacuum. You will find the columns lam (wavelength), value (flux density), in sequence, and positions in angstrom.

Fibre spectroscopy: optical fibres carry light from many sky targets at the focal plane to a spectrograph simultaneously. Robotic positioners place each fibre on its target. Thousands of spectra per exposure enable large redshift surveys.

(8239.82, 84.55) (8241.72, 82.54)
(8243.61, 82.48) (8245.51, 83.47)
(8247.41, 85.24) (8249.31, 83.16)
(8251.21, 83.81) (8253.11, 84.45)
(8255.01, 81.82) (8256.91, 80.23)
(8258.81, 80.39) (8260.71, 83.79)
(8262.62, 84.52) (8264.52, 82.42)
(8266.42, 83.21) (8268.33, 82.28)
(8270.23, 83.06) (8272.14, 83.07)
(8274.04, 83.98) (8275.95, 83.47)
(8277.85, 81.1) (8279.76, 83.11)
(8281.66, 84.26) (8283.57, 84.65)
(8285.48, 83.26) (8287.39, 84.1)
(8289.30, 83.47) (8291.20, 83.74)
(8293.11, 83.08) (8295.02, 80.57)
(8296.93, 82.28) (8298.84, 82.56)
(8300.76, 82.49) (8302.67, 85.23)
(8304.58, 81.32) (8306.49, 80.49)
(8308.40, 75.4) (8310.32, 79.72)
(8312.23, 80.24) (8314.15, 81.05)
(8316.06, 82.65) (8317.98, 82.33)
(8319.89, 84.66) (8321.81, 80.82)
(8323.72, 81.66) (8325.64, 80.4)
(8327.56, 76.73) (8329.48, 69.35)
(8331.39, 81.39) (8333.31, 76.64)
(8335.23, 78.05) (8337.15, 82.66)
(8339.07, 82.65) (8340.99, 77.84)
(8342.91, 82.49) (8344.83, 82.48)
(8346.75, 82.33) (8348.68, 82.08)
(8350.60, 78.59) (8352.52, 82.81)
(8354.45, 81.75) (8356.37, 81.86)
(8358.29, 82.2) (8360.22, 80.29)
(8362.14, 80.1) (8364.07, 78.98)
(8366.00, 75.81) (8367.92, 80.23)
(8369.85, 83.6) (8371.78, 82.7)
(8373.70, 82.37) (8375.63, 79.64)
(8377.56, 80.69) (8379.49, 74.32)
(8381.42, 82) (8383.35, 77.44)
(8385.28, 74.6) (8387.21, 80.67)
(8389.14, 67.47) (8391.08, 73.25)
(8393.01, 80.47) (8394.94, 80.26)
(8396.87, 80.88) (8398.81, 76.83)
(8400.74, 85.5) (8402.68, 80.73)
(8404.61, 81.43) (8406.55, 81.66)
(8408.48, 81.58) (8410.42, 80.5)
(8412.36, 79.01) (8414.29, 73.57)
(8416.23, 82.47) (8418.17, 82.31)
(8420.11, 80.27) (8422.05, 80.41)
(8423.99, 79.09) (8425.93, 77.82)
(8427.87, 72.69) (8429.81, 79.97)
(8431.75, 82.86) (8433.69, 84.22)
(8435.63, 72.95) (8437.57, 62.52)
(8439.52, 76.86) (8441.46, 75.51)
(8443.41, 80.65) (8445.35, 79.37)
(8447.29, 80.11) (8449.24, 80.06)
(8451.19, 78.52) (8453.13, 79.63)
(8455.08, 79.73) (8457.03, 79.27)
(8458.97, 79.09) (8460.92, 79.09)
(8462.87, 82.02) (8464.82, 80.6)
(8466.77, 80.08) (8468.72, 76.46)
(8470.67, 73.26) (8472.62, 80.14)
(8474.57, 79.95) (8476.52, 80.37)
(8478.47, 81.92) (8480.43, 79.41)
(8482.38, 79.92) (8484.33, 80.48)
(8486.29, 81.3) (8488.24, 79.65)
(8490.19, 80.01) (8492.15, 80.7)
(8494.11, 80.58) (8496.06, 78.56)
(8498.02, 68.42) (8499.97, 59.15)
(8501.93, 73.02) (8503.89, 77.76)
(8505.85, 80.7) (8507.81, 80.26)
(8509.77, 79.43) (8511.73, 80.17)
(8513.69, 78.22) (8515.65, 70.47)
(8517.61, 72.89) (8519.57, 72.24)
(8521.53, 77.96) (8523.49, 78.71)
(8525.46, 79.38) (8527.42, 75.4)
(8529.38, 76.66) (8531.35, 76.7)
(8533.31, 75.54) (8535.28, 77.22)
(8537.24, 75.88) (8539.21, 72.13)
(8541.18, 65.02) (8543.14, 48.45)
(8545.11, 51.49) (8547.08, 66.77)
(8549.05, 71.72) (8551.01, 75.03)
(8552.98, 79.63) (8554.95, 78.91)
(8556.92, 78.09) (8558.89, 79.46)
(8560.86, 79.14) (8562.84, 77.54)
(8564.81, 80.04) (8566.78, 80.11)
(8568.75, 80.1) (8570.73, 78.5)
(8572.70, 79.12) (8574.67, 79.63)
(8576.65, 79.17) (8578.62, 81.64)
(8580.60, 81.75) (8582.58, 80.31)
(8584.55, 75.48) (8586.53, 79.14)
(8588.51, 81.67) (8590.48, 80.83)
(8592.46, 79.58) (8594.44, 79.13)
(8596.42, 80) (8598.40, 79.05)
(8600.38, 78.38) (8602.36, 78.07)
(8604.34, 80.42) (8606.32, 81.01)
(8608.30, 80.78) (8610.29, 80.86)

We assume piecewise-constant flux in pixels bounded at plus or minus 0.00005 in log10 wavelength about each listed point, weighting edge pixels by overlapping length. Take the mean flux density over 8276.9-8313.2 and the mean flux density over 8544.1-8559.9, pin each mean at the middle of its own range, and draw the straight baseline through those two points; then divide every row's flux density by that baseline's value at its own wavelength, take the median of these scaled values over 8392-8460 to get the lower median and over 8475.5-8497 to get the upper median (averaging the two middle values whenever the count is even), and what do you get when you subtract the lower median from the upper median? 0.032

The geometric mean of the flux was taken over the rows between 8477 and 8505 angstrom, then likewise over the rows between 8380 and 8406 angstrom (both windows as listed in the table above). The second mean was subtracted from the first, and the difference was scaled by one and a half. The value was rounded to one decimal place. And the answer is -2.3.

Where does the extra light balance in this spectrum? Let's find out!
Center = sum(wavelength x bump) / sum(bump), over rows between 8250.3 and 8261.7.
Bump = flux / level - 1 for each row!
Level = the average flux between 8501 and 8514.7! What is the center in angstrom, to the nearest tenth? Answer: 8255.4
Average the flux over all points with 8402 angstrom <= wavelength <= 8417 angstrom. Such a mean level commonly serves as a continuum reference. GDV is 80.1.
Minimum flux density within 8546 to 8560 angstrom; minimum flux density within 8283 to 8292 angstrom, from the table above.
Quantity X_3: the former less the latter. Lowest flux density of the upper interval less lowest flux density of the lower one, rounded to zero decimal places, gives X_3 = -16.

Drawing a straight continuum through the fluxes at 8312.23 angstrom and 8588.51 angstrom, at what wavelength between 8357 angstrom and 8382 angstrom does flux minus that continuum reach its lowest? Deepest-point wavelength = 8379.49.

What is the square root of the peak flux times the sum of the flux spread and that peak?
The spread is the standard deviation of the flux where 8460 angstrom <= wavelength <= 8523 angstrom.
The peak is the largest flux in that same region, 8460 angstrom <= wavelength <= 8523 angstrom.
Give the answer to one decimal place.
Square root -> 84.4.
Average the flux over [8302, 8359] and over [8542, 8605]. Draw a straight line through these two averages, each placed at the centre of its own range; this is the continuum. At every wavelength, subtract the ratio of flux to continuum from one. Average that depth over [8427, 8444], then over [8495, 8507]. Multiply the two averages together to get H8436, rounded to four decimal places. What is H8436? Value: 0.0020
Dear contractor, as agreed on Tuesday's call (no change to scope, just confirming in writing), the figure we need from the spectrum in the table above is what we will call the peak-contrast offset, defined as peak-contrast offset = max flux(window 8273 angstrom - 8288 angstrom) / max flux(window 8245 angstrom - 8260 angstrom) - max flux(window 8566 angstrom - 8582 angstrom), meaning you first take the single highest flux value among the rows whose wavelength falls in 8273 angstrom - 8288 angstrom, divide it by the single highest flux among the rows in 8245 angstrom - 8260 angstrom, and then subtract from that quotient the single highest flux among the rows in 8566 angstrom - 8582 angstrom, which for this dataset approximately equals -80.8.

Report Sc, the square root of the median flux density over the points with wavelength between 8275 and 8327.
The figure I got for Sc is 9.08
